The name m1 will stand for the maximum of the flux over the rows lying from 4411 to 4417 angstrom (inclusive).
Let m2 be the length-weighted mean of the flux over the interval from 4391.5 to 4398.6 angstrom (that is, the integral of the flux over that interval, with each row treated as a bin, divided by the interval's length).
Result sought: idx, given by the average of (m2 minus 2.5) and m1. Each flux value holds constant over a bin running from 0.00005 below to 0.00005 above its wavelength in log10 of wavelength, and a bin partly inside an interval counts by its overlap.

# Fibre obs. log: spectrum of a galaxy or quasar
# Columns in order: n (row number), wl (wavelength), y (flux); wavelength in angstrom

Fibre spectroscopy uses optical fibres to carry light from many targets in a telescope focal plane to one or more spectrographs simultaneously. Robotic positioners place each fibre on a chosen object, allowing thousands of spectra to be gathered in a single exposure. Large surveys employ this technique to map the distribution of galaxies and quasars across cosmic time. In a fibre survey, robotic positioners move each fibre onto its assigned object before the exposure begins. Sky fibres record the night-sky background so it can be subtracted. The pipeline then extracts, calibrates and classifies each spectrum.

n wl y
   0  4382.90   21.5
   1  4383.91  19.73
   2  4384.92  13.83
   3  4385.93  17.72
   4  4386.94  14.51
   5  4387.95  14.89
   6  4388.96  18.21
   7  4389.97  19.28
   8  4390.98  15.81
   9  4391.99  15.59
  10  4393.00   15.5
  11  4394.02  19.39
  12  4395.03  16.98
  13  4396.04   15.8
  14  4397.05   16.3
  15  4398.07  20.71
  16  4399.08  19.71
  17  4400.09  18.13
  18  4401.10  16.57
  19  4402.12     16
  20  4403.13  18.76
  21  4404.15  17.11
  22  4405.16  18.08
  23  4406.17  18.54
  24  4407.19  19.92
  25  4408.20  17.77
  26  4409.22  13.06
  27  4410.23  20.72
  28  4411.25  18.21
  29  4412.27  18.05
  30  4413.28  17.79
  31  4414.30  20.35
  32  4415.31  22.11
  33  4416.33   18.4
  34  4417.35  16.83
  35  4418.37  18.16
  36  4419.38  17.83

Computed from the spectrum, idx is 18.4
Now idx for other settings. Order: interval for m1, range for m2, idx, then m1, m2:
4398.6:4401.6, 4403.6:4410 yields 17.4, 19.71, 17.6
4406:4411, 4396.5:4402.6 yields 18.1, 20.72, 17.9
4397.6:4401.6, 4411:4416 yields 18.8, 20.71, 19.3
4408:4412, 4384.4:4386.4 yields 17.0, 20.72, 15.8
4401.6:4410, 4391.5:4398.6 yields 17.3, 19.92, 17.2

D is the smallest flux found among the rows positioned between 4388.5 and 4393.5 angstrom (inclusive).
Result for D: 15.5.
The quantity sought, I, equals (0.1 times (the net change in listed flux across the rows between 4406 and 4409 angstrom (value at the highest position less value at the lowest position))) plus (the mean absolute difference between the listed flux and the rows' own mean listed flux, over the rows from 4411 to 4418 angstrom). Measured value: 1.3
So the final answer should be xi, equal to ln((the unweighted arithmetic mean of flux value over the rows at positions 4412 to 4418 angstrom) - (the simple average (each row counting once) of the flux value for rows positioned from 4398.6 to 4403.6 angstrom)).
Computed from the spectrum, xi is 0.1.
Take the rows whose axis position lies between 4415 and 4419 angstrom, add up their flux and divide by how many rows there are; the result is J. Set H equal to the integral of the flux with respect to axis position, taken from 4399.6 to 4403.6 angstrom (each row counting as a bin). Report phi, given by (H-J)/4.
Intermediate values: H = 69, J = 18.9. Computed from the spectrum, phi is 12.6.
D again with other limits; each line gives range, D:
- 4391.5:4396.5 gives 15.5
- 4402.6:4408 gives 17.11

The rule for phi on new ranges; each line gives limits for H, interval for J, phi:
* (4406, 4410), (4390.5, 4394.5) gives 13.3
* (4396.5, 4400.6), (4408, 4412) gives 14.8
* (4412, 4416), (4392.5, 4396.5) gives 15.4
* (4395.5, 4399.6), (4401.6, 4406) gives 14.2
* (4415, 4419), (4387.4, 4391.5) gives 14.4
